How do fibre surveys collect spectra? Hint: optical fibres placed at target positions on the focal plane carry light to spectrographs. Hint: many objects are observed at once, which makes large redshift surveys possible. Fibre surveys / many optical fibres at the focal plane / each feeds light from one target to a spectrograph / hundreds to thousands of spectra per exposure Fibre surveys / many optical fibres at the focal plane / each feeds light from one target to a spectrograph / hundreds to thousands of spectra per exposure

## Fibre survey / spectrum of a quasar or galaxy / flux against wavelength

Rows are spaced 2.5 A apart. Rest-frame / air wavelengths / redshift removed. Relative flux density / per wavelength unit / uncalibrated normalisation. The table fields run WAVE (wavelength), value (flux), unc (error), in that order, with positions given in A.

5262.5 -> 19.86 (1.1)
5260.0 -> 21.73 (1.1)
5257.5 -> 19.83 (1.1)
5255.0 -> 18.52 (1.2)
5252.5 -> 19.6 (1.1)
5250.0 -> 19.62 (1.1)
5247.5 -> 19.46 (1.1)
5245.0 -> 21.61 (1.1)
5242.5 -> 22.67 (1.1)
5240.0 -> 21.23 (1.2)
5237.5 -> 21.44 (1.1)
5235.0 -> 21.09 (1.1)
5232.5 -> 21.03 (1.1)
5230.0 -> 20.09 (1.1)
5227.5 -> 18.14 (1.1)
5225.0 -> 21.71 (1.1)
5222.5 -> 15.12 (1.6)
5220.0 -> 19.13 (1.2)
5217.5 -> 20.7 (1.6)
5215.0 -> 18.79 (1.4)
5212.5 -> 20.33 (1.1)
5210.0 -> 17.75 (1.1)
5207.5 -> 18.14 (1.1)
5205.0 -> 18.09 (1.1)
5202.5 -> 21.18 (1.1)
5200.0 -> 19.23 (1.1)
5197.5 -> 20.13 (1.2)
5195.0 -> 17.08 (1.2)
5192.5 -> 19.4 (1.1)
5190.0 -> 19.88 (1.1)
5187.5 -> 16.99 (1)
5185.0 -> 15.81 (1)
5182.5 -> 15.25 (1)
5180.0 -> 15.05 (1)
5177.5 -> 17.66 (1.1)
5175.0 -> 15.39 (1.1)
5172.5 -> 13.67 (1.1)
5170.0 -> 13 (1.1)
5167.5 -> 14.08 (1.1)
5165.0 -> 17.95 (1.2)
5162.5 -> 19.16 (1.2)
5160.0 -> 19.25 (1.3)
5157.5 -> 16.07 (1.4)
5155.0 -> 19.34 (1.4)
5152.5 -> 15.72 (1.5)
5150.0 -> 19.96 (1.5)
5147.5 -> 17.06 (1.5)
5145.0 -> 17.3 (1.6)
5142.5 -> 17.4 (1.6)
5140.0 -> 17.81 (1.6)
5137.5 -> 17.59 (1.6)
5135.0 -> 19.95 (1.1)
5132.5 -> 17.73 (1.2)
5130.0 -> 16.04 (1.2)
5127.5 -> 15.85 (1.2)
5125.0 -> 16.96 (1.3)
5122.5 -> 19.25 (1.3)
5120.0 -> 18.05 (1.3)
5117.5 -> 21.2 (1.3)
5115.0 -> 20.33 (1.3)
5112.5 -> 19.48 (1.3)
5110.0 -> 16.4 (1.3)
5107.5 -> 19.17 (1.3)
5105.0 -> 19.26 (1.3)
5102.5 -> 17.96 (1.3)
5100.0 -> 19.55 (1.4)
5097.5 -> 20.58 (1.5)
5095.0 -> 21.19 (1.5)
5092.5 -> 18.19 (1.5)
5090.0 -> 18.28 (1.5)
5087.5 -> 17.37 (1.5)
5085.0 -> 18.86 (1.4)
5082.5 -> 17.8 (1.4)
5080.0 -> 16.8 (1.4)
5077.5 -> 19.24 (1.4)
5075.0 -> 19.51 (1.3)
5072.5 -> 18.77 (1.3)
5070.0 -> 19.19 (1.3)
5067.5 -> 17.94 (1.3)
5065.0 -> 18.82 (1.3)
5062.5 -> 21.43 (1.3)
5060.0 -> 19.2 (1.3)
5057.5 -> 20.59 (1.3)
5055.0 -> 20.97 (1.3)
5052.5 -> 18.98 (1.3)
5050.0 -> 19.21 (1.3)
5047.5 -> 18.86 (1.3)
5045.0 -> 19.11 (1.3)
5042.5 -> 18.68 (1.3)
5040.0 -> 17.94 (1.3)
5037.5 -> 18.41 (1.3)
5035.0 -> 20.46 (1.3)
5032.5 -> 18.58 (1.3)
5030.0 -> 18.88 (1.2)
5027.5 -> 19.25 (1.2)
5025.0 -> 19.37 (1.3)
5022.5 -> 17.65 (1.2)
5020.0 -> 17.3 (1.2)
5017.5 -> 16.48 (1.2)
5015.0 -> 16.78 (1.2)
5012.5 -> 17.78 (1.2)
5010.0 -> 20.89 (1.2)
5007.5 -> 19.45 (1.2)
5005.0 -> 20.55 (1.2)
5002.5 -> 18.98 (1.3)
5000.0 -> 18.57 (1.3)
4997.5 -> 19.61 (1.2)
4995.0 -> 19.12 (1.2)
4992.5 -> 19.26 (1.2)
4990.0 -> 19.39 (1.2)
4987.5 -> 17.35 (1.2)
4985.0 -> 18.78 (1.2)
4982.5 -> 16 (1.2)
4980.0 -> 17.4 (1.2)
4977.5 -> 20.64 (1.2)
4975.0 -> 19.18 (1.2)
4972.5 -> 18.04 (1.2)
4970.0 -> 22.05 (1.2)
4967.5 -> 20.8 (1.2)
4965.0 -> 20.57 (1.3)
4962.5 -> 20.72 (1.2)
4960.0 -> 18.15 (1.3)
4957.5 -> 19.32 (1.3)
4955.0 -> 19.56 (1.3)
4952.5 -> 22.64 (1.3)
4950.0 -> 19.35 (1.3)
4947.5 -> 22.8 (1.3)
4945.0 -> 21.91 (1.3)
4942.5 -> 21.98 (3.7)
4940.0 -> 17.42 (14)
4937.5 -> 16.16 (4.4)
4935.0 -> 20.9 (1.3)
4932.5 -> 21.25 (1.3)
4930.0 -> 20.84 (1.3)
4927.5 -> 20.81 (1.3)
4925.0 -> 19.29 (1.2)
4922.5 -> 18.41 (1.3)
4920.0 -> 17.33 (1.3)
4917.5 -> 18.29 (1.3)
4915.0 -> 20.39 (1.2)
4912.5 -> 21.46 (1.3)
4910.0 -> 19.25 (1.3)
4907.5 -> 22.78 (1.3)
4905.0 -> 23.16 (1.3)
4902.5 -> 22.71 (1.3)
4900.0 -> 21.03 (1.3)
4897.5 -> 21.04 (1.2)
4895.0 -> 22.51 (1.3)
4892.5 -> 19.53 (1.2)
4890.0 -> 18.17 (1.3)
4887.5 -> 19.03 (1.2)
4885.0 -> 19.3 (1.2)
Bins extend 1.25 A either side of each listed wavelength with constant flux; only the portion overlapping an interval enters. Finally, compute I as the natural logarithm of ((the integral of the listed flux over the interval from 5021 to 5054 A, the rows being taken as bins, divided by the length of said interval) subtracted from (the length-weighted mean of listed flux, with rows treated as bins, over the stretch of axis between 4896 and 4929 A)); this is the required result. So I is 0.5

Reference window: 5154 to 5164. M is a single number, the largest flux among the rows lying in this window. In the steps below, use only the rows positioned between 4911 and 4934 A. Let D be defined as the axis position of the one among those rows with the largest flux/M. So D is 4912.5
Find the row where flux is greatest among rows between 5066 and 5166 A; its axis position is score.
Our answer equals 5117.5 A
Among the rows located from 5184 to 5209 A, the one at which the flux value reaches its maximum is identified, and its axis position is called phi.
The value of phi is 5202.5 A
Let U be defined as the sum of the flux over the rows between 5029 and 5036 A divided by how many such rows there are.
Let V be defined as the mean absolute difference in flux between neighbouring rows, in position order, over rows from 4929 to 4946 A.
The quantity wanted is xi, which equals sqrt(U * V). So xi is 6.1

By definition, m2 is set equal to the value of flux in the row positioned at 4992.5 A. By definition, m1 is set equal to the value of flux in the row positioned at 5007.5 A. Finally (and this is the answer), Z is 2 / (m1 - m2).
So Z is 10.5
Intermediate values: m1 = 19.45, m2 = 19.26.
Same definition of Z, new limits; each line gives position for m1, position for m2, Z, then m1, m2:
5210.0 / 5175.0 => 0.8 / 17.75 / 15.39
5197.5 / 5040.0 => 0.9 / 20.13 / 17.94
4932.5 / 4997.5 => 1.2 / 21.25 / 19.61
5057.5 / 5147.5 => 0.6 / 20.59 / 17.06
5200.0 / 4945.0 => -0.7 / 19.23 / 21.91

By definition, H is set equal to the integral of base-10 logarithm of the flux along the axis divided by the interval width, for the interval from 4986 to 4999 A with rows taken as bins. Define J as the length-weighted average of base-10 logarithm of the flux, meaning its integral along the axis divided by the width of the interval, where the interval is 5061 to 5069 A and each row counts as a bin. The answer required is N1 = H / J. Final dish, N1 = 0.99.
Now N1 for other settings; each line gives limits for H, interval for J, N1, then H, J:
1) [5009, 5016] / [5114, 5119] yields 0.96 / 1.26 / 1.31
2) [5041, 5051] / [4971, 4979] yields 0.99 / 1.28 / 1.29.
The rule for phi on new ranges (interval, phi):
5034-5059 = 5055.0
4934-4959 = 4947.5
